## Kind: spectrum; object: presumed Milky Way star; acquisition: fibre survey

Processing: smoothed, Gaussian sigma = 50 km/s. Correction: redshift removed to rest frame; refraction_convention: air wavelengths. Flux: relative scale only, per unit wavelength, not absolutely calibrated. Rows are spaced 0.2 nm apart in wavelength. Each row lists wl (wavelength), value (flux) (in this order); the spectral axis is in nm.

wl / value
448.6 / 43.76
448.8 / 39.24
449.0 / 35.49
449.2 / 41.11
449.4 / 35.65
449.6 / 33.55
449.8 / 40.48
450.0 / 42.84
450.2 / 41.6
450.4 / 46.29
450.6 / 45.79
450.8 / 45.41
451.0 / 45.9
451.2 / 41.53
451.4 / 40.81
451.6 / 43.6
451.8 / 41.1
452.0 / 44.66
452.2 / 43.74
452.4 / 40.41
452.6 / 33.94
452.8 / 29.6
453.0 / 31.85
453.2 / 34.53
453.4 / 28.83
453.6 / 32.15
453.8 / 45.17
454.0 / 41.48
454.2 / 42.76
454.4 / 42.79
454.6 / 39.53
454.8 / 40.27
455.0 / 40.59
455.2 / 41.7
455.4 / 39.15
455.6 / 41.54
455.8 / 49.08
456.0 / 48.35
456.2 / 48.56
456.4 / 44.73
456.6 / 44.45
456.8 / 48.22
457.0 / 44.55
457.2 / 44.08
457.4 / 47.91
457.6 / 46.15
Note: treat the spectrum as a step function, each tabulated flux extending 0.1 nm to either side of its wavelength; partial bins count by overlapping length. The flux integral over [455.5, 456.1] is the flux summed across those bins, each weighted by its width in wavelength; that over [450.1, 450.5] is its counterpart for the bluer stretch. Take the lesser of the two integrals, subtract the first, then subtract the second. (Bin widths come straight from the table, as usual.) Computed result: -28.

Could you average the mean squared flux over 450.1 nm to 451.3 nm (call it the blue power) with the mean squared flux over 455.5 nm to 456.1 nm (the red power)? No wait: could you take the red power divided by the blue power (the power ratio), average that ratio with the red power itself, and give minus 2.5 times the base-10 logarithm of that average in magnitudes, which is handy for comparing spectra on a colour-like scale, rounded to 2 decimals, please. -7.58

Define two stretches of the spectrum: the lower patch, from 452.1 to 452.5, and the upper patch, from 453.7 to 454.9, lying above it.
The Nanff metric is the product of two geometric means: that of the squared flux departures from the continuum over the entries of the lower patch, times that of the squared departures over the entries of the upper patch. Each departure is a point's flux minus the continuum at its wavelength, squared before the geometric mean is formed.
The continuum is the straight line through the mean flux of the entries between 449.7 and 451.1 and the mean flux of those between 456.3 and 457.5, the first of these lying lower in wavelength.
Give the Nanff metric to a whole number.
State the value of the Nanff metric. 16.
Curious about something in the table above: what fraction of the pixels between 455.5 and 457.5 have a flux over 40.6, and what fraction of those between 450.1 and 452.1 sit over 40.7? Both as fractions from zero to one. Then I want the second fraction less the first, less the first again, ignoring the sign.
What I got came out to 1.0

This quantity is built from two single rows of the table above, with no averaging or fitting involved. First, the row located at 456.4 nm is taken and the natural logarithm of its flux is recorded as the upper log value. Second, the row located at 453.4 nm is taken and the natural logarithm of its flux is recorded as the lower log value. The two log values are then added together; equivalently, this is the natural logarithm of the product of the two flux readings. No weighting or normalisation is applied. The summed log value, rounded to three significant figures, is 7.16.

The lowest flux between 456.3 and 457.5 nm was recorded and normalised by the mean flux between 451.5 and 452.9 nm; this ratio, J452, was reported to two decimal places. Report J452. 1.11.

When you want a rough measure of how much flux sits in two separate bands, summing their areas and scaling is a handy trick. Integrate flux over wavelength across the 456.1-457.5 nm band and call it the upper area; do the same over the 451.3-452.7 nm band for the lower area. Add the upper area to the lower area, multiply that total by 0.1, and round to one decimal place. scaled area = 12.2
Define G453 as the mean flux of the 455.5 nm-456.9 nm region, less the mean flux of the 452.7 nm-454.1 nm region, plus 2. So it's 14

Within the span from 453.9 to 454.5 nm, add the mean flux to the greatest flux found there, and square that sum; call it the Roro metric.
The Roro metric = 7248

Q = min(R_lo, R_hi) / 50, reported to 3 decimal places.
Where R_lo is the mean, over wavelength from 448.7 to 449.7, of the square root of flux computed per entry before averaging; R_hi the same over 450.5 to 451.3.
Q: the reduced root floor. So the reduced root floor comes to 0.122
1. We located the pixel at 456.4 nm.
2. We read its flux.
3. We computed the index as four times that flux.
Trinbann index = 179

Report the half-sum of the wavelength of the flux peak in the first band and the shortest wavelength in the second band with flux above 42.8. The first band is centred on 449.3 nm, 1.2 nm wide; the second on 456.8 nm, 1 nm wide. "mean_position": 452.80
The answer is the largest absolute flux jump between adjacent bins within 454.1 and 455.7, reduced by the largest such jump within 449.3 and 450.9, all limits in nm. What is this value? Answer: -3.7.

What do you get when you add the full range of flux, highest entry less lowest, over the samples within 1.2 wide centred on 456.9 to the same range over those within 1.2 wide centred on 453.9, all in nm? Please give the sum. 20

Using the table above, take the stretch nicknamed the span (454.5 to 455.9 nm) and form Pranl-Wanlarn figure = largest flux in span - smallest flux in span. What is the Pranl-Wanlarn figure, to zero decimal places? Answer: 10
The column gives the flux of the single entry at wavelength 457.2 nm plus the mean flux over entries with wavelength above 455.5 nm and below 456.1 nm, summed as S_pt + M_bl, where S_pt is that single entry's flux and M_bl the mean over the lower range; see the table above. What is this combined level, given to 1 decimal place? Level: 90.4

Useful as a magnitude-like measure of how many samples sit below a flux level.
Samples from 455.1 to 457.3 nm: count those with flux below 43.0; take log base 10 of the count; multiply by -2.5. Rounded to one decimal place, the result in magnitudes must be -1.2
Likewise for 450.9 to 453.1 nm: -2.1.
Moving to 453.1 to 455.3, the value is -2.5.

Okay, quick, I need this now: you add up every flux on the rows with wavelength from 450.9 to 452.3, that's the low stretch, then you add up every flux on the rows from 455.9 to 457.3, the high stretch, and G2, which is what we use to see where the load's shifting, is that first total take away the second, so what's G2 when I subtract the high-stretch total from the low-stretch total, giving -22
